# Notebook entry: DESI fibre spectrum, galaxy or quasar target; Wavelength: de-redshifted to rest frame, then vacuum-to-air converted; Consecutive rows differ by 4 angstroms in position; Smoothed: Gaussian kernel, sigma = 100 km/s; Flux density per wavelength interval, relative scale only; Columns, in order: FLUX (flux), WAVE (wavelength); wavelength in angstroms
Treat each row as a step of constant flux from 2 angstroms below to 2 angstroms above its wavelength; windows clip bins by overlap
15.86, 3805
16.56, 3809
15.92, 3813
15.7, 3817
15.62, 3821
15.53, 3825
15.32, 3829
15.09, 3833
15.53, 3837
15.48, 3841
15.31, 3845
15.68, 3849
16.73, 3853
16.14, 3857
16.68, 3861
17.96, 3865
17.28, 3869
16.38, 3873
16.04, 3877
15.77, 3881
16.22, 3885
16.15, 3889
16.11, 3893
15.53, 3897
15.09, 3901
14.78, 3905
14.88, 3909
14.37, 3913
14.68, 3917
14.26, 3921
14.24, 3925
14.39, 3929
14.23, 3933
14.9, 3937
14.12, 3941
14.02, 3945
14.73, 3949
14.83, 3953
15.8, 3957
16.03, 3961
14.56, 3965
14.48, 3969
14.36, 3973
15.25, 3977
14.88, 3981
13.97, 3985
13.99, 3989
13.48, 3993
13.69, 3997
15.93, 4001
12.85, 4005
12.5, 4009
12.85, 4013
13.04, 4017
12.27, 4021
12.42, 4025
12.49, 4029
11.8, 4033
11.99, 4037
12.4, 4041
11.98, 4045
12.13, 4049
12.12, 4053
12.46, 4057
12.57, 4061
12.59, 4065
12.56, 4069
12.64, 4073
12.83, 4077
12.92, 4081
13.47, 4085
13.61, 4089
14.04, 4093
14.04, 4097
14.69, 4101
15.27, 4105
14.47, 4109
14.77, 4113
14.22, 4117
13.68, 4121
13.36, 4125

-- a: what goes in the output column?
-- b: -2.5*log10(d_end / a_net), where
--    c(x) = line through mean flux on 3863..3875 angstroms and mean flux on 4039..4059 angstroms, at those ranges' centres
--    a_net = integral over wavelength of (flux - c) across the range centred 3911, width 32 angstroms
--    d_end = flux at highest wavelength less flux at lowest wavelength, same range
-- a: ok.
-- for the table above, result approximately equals 4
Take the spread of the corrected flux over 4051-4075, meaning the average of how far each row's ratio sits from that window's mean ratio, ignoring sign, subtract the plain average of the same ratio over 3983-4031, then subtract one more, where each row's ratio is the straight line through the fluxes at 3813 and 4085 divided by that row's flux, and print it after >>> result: -2.06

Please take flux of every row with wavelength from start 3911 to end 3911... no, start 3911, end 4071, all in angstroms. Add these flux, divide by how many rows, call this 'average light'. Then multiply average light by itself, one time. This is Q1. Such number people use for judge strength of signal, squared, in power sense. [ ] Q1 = 186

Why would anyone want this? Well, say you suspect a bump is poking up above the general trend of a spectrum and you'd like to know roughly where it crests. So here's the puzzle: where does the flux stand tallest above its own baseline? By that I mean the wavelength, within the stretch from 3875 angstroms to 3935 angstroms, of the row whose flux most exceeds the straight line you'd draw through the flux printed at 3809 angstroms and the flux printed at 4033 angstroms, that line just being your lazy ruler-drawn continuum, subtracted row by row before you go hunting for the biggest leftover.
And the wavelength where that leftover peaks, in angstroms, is 3893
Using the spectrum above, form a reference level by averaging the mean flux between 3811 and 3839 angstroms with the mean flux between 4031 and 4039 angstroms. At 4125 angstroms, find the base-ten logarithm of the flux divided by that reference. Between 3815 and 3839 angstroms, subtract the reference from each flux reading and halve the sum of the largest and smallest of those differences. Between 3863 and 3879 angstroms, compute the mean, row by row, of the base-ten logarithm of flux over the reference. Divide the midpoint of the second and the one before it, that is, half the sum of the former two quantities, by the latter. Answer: 9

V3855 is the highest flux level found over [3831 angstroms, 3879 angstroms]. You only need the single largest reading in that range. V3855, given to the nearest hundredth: 17.96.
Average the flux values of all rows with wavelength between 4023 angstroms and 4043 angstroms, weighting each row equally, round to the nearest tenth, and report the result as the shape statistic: 12.2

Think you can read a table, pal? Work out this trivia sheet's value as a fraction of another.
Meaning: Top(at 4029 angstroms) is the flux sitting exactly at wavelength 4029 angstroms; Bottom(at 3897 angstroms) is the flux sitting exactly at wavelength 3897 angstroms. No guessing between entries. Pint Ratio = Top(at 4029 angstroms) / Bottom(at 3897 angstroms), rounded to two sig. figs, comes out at 0.80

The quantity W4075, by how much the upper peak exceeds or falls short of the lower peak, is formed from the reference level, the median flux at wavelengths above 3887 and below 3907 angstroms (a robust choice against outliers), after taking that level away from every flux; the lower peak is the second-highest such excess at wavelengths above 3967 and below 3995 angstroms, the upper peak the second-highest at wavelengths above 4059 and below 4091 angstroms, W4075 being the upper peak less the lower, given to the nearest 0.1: -1.4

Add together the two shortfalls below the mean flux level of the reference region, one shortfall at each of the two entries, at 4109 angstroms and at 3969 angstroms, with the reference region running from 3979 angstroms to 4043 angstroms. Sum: -2.6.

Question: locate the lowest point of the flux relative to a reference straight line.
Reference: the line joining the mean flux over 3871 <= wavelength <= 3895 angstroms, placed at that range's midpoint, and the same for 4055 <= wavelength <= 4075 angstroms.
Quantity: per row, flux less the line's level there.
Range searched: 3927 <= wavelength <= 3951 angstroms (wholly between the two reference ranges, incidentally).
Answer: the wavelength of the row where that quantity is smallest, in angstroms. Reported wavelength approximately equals 3933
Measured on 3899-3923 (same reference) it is 3913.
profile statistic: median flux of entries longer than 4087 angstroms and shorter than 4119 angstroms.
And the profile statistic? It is 14.3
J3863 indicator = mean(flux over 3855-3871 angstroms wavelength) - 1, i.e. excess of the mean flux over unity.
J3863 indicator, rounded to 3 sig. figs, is 16.0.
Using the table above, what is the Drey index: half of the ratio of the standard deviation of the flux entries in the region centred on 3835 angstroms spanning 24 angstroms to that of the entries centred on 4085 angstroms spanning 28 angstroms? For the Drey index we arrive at 0.15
